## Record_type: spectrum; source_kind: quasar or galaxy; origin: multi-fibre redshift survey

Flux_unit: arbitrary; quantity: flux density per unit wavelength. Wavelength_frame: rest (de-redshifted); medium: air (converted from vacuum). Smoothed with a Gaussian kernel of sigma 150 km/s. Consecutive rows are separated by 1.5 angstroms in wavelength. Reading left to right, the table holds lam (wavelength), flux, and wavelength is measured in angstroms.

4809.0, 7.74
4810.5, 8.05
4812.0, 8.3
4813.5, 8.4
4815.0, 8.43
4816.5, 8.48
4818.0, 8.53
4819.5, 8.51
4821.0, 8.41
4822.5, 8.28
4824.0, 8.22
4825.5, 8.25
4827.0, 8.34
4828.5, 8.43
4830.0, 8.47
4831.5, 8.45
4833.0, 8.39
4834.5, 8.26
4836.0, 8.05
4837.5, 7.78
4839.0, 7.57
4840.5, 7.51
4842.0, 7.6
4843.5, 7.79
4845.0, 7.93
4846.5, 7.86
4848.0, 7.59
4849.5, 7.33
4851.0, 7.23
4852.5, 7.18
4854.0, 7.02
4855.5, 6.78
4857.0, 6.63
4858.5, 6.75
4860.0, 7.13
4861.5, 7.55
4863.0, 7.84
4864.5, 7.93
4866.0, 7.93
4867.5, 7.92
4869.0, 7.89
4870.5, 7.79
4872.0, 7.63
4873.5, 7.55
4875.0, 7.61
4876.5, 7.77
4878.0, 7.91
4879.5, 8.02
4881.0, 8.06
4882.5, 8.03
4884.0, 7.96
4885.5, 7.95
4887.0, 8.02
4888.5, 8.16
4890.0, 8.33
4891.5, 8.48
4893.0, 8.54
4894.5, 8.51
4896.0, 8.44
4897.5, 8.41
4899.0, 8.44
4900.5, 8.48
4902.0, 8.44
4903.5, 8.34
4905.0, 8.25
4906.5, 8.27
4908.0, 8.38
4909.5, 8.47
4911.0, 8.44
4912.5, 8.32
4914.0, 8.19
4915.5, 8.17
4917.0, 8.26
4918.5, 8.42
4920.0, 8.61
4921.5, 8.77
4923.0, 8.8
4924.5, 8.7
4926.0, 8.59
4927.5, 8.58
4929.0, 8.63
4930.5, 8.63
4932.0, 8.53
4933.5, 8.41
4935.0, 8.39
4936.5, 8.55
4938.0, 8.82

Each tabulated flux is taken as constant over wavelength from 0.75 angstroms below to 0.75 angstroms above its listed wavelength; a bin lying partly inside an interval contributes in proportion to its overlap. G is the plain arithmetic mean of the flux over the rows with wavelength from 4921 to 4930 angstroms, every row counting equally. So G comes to 8.68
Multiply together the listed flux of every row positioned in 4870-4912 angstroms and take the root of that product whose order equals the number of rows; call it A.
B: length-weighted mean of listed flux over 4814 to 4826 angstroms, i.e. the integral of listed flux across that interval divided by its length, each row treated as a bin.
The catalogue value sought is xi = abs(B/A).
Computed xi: 1.03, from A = 8.16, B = 8.4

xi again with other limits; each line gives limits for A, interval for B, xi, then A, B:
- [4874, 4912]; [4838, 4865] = 0.90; 8.22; 7.4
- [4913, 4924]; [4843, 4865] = 0.87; 8.46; 7.4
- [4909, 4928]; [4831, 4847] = 0.93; 8.48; 7.9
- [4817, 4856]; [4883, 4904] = 1.05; 7.90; 8.3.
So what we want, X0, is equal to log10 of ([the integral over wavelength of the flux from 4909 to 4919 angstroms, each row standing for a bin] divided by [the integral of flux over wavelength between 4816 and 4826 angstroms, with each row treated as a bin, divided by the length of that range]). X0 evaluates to 1.00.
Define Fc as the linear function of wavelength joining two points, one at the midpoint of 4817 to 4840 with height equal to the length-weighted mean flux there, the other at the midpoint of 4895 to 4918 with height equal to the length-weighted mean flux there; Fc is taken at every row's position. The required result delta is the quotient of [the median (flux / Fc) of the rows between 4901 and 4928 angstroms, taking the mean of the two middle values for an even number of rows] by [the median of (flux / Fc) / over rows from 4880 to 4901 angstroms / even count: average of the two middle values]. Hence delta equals 1.00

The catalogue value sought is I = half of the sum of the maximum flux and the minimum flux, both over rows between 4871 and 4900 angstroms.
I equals 8.0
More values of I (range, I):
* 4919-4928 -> 8.7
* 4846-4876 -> 7.3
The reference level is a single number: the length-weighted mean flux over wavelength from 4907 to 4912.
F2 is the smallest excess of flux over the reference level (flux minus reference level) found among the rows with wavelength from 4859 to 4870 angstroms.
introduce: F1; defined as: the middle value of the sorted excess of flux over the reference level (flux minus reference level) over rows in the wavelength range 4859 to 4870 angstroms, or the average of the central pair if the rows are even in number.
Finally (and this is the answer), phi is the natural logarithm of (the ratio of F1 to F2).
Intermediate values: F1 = -0.5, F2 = -1.3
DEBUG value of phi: -0.9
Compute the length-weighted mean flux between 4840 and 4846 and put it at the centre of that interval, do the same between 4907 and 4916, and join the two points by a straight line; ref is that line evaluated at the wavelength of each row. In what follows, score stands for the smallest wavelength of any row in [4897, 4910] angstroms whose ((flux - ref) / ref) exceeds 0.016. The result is 4897.5 angstroms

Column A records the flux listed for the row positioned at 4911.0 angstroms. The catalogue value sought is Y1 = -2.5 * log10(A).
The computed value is -2.32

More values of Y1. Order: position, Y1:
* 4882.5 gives -2.26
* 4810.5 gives -2.26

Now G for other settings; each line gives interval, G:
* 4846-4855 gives 7.37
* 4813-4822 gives 8.46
